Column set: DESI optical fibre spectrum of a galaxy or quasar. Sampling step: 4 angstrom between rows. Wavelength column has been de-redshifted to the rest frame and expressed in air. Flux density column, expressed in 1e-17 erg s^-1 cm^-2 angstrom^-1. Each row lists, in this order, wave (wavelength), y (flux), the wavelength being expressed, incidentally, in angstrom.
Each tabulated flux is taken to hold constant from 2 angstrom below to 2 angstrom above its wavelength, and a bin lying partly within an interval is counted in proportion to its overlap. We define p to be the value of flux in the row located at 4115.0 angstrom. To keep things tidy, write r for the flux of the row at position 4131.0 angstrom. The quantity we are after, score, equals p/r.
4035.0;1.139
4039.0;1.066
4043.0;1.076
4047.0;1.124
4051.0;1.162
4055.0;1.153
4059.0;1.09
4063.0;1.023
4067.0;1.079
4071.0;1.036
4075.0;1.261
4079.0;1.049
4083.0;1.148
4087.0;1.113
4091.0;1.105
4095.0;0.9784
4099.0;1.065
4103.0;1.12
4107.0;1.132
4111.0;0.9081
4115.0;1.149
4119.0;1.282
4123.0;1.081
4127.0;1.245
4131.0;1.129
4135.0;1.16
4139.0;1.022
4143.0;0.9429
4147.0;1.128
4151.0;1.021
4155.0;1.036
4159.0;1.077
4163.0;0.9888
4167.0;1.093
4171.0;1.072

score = 1.02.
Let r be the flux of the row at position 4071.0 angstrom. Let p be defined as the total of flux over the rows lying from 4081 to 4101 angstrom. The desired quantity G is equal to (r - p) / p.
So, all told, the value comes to -0.808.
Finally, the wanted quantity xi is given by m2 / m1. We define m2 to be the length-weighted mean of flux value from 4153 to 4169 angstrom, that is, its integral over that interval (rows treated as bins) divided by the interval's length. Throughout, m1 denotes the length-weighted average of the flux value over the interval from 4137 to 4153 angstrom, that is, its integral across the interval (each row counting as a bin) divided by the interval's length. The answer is 1.02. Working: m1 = 1.03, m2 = 1.05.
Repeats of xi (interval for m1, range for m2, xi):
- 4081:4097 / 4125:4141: 1.05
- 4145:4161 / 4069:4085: 1.05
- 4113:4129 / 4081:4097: 0.91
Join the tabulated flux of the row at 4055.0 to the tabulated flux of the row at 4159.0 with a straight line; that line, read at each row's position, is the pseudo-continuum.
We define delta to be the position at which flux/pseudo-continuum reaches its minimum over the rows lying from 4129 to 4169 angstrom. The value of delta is 4143.0 angstrom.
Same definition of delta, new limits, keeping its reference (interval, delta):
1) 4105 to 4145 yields 4111.0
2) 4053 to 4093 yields 4063.0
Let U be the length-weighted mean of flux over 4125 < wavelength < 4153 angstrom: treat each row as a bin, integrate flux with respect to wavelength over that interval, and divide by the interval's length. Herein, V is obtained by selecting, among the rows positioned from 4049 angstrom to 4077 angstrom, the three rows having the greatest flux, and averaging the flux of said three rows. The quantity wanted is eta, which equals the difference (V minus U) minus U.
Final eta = -0.99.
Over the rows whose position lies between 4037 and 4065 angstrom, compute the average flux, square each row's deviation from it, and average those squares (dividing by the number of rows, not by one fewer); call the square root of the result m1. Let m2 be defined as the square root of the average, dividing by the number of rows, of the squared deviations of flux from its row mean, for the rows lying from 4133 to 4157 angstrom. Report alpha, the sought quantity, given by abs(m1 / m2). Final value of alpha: 0.6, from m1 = 0.05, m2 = 0.072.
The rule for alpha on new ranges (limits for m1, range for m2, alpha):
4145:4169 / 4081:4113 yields 0.6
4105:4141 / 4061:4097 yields 1.4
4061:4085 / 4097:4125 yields 0.8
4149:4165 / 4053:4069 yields 0.7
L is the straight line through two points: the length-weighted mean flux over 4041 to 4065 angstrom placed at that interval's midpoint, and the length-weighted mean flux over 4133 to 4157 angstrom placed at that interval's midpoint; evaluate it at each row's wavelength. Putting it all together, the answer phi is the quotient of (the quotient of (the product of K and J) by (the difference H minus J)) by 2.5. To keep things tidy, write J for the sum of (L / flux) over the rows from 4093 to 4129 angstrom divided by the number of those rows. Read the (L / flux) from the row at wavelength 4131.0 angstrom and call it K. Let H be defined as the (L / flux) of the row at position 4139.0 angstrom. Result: 6.8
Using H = 1.032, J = 0.98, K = 0.94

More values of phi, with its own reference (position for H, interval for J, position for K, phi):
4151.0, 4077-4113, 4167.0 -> 37.1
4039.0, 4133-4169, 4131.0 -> 8.6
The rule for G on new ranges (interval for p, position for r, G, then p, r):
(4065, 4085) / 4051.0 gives -0.791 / 5.57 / 1.162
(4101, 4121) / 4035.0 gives -0.796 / 5.59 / 1.139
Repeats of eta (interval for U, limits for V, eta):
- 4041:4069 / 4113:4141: -0.97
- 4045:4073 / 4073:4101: -1.02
